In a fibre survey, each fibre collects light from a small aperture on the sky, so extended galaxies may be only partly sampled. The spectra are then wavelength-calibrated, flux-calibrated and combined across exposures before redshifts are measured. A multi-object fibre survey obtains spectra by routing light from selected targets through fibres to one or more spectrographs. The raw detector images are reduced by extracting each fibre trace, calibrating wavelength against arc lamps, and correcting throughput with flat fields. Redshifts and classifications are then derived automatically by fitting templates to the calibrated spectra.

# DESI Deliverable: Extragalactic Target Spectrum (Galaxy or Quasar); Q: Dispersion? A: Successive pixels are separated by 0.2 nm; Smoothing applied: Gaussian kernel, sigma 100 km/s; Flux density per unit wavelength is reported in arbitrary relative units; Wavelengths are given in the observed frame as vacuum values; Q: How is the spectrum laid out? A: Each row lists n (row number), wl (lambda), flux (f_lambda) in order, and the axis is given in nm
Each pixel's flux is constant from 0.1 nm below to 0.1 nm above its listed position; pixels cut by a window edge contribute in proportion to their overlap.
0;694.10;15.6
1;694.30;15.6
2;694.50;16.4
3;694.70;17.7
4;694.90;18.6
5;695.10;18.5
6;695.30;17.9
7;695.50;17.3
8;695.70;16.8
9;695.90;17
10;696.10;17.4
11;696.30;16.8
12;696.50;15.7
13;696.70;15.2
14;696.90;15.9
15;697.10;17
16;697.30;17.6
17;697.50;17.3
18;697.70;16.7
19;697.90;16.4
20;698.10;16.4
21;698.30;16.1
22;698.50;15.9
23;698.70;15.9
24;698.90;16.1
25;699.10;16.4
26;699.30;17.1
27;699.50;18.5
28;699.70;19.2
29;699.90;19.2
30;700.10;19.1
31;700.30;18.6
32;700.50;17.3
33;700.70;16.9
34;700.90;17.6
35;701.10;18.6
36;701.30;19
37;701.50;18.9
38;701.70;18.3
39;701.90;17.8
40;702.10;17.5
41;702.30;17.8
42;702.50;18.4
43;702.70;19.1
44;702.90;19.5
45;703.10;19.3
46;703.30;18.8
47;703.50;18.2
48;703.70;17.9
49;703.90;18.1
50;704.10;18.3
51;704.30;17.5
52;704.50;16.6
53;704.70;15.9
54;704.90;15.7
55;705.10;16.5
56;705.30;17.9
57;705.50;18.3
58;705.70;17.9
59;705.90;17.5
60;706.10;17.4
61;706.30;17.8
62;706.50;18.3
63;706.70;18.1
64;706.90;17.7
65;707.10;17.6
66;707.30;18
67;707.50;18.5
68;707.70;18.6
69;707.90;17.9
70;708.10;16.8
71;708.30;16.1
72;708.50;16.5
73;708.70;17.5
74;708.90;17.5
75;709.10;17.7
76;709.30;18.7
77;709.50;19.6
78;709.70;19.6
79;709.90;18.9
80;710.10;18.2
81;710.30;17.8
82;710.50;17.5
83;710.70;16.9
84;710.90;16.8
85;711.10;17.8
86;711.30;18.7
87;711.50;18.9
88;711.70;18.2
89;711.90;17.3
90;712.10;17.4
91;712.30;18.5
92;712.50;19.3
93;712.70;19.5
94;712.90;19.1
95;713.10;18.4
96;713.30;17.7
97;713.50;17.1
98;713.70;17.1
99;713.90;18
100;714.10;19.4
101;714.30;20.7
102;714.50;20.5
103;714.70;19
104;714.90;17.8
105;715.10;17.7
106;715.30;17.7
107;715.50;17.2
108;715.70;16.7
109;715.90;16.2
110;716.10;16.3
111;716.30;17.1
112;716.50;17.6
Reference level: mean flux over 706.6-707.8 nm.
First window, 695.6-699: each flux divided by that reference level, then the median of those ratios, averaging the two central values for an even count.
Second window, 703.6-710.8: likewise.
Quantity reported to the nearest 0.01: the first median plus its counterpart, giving 1.89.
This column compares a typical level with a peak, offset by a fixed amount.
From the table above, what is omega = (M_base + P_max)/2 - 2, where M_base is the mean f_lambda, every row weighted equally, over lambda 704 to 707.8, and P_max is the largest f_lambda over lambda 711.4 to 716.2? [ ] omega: 17.1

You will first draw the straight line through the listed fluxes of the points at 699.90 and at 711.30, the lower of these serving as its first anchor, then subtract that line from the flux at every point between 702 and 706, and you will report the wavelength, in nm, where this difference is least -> 704.90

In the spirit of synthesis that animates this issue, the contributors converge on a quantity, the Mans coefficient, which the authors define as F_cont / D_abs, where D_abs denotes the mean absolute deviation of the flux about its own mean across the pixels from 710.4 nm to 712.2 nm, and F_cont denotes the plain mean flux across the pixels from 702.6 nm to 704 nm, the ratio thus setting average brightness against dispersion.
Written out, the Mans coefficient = 31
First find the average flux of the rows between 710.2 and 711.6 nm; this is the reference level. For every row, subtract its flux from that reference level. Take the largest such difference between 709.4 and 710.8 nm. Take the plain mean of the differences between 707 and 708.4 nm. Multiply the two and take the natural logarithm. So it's -2.2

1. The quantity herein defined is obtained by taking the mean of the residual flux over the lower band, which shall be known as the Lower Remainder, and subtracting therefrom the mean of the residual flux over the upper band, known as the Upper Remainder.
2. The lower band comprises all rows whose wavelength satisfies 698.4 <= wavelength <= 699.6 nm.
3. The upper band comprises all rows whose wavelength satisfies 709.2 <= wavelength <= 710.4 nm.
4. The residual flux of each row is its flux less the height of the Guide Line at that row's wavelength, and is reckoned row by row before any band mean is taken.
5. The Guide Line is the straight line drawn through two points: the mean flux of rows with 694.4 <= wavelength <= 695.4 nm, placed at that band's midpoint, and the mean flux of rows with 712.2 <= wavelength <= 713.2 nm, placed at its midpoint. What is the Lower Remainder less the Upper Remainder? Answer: -1.5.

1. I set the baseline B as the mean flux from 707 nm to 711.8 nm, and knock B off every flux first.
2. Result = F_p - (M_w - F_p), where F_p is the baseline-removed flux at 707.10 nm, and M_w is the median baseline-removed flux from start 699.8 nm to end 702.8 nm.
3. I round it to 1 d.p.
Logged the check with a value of -1.1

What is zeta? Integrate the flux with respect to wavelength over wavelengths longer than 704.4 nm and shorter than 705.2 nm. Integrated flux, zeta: 12.9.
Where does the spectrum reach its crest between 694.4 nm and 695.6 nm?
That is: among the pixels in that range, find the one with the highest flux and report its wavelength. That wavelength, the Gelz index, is 694.90 nm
